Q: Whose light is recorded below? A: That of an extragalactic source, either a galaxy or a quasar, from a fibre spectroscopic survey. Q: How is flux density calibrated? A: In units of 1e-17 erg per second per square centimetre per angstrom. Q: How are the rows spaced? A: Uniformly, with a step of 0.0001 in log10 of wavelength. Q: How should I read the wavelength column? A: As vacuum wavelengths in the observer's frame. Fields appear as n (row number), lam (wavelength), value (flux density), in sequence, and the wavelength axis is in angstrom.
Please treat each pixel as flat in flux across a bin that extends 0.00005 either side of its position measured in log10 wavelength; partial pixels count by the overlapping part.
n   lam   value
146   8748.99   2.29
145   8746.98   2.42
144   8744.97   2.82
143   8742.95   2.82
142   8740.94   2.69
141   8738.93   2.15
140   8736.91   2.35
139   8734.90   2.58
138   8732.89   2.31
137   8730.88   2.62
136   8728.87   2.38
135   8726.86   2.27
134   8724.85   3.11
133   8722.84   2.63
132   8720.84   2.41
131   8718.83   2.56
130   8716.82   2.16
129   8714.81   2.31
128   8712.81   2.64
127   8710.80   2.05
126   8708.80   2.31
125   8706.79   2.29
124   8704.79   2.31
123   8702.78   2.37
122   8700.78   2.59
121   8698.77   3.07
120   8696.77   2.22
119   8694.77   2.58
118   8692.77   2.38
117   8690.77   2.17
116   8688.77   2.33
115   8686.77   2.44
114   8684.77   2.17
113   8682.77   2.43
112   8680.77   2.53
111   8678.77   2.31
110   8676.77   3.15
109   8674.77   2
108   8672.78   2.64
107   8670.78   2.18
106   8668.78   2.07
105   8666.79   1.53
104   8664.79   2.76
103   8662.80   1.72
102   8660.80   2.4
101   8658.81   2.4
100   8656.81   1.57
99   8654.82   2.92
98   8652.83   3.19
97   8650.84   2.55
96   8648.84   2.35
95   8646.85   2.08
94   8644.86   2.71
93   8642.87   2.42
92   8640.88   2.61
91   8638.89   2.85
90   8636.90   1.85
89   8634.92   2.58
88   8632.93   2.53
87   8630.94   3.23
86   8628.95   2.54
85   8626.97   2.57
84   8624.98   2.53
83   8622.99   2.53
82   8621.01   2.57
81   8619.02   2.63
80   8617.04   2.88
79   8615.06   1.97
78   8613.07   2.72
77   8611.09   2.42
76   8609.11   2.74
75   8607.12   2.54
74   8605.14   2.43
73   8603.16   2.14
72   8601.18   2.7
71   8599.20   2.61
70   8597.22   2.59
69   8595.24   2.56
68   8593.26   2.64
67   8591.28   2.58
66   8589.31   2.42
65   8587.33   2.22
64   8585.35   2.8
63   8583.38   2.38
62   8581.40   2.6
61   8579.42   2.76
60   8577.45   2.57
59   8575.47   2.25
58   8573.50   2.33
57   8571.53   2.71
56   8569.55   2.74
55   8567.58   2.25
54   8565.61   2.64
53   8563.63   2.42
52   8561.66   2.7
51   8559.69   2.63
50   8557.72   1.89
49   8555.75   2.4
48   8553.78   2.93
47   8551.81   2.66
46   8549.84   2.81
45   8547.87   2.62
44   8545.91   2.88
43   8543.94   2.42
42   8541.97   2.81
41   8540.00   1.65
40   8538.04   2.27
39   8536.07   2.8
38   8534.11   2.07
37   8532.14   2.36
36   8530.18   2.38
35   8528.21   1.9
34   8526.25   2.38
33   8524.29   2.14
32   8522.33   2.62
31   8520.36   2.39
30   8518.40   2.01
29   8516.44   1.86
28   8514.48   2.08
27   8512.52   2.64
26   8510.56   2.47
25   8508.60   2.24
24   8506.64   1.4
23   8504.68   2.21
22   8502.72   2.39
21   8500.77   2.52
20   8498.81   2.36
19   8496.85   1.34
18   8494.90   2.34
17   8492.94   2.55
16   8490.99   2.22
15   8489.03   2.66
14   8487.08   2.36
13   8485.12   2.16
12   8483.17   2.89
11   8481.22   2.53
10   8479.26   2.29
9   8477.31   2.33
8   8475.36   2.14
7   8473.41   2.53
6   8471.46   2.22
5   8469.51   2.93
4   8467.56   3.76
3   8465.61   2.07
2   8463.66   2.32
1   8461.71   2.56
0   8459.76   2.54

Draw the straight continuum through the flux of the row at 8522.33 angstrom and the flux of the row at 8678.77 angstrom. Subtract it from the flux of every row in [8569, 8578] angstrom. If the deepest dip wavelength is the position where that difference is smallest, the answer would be 8575.47 angstrom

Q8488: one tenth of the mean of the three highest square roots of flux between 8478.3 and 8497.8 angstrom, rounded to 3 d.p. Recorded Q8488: 0.164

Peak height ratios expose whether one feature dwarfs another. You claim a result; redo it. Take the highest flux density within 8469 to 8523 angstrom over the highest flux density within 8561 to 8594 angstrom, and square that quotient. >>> 1.10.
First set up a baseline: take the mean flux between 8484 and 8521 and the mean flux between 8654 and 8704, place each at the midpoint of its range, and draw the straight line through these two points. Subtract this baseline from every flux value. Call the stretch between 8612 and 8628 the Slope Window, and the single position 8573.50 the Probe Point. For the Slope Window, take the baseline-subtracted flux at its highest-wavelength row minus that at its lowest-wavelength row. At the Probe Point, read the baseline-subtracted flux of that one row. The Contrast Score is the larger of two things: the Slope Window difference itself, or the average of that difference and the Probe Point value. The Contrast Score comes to -0.05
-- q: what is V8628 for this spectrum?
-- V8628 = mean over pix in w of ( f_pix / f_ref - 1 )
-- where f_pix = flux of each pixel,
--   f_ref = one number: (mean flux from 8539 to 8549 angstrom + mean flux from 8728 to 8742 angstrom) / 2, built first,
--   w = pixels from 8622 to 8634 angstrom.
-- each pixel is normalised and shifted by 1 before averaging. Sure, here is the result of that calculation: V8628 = 0.08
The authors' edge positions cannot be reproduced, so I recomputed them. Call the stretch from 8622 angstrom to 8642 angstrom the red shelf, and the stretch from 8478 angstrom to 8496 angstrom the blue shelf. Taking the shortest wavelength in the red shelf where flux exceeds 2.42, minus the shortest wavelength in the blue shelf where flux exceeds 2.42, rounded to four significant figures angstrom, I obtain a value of 141.8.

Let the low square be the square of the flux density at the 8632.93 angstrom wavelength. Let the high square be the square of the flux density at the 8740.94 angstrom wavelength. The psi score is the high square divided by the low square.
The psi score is 1.1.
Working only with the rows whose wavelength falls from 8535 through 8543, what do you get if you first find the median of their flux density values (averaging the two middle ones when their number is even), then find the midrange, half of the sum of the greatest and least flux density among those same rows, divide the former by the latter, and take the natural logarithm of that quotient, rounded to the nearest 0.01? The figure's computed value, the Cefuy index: 0.13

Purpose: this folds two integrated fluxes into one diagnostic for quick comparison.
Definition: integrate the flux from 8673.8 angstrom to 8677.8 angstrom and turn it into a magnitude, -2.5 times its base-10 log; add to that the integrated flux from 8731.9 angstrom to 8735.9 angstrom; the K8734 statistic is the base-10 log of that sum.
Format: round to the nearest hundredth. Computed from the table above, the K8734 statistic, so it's 0.86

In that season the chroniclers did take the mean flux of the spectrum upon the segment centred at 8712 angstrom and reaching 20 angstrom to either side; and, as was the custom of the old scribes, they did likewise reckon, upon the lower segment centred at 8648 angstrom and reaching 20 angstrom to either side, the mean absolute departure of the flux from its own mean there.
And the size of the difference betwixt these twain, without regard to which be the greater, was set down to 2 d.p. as 2.10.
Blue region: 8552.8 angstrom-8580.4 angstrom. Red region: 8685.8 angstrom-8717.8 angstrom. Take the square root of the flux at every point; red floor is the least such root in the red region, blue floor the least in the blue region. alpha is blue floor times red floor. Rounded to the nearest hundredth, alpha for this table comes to 1.97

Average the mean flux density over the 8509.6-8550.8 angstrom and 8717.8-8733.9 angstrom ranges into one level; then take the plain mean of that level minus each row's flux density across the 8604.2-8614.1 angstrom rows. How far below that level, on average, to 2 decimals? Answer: -0.12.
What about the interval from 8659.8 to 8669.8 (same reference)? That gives 0.35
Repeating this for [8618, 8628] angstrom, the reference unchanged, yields -0.12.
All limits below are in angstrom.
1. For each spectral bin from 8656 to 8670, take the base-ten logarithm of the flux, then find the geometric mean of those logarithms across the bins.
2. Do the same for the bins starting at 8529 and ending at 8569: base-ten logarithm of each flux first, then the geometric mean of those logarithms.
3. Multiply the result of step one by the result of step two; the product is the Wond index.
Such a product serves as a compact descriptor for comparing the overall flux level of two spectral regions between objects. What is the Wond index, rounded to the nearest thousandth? 0.111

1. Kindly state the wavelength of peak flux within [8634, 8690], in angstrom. 8652.83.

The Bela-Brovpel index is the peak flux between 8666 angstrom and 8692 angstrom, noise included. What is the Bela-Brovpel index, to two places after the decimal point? 3.15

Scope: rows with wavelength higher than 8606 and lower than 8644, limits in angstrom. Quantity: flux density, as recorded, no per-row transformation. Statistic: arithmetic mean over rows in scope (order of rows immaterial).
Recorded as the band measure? 2.56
